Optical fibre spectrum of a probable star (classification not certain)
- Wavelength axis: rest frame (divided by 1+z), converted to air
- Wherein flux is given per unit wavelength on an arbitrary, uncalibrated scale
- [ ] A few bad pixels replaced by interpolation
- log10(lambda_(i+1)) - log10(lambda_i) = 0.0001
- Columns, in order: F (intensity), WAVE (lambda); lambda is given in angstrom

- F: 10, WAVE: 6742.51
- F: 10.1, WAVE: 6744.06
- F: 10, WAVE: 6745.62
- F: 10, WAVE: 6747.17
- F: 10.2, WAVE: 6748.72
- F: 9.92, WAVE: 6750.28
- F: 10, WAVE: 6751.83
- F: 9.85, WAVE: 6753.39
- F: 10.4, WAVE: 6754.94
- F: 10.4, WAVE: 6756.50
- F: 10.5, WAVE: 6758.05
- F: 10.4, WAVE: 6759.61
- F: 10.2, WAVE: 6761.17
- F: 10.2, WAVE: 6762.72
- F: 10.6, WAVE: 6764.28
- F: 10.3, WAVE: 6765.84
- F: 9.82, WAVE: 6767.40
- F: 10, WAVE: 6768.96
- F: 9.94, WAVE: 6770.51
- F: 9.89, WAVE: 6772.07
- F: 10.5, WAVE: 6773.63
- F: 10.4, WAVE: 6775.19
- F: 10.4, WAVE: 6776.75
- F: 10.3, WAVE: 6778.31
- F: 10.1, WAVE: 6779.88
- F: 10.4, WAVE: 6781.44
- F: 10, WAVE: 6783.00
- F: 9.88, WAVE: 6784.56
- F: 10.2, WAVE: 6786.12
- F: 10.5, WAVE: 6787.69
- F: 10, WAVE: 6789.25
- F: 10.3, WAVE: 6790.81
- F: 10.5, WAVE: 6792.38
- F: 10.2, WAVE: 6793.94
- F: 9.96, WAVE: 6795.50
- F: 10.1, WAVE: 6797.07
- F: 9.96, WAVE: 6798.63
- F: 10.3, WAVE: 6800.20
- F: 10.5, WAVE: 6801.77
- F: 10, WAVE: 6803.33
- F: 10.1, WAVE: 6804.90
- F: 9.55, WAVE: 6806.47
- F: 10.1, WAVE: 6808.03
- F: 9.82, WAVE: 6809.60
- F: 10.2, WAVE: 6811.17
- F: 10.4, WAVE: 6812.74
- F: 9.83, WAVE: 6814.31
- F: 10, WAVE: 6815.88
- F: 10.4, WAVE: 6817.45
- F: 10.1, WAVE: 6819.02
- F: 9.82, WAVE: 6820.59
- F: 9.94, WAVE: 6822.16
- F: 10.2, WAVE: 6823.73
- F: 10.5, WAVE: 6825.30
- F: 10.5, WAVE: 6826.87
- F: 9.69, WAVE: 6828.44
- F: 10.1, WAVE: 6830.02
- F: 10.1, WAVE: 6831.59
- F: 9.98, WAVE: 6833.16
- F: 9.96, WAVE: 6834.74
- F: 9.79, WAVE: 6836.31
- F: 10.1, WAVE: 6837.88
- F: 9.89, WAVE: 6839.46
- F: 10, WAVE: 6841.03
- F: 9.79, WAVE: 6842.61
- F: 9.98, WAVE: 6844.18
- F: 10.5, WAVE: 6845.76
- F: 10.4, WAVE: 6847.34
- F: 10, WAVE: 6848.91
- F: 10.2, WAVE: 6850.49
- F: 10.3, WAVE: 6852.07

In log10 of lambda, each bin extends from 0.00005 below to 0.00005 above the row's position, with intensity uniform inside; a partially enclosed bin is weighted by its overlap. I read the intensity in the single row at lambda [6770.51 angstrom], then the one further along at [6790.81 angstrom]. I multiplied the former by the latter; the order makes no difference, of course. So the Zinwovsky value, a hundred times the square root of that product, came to 1012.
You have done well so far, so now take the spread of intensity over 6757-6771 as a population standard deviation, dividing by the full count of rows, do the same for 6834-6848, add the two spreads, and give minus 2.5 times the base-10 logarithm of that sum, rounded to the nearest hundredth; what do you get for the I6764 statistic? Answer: 0.79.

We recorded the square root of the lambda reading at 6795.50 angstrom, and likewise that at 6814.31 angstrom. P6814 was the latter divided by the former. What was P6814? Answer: 0.99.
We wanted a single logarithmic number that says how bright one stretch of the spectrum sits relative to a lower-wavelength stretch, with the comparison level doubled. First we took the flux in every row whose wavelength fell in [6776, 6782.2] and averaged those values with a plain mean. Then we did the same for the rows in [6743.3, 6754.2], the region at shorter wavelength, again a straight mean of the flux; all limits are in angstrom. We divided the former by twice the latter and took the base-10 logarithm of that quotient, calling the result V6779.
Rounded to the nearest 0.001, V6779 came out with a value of -0.289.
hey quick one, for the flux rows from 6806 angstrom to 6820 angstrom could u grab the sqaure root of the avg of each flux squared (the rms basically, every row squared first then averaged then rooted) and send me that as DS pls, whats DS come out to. 10.0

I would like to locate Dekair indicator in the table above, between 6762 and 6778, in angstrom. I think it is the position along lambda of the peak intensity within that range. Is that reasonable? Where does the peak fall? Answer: 6764.28 angstrom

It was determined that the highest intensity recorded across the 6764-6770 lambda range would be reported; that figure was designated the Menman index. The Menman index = 10.6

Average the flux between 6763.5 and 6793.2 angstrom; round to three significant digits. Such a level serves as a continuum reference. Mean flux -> 10.2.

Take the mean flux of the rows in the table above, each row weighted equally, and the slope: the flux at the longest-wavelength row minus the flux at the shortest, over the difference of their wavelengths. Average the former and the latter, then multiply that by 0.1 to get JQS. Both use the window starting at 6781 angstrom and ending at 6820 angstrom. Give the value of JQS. 0.506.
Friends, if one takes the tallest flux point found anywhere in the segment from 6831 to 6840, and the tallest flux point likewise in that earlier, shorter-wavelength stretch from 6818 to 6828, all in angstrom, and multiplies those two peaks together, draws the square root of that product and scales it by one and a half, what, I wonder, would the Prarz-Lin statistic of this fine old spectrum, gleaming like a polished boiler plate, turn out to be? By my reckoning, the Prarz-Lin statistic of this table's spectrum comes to 15.4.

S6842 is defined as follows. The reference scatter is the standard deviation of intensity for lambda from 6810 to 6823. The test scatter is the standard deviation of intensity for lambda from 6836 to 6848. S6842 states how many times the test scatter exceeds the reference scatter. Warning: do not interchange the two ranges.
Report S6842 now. 1.1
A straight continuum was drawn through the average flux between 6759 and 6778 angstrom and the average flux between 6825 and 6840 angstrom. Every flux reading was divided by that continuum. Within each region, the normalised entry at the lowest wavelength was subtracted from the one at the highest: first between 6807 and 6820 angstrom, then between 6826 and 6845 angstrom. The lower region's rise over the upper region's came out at -0.06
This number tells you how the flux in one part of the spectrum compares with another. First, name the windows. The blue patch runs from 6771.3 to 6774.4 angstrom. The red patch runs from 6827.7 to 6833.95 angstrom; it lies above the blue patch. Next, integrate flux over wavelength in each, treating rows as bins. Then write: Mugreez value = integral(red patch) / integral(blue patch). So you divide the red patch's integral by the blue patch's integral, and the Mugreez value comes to 2.0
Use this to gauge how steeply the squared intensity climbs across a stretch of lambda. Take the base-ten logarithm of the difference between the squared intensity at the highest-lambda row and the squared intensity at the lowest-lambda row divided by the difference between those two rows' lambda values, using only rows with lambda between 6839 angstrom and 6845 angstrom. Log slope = -0.42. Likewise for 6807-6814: 0.12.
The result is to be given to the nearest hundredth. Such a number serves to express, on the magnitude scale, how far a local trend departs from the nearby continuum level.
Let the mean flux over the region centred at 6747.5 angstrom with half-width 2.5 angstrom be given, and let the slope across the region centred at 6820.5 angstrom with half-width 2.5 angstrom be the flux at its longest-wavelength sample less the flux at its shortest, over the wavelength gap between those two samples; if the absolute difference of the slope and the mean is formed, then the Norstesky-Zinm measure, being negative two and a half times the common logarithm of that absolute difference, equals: -2.51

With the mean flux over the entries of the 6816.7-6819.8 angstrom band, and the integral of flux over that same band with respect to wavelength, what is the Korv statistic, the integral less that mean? 22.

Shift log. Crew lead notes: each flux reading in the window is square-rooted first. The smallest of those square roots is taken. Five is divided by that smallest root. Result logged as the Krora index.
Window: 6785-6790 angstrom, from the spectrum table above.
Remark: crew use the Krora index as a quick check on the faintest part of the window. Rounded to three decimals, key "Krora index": 1.581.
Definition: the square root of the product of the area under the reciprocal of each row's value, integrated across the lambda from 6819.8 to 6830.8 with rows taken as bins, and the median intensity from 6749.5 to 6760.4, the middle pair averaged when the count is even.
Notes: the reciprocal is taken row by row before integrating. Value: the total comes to 3.37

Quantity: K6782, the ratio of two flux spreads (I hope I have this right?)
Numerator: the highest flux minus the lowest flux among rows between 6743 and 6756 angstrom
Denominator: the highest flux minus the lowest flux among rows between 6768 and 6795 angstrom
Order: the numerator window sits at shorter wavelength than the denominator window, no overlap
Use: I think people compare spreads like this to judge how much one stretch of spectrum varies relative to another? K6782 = 0.89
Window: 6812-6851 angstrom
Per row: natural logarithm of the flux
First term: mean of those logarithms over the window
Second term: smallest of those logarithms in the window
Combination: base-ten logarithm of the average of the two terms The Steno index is 0.360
